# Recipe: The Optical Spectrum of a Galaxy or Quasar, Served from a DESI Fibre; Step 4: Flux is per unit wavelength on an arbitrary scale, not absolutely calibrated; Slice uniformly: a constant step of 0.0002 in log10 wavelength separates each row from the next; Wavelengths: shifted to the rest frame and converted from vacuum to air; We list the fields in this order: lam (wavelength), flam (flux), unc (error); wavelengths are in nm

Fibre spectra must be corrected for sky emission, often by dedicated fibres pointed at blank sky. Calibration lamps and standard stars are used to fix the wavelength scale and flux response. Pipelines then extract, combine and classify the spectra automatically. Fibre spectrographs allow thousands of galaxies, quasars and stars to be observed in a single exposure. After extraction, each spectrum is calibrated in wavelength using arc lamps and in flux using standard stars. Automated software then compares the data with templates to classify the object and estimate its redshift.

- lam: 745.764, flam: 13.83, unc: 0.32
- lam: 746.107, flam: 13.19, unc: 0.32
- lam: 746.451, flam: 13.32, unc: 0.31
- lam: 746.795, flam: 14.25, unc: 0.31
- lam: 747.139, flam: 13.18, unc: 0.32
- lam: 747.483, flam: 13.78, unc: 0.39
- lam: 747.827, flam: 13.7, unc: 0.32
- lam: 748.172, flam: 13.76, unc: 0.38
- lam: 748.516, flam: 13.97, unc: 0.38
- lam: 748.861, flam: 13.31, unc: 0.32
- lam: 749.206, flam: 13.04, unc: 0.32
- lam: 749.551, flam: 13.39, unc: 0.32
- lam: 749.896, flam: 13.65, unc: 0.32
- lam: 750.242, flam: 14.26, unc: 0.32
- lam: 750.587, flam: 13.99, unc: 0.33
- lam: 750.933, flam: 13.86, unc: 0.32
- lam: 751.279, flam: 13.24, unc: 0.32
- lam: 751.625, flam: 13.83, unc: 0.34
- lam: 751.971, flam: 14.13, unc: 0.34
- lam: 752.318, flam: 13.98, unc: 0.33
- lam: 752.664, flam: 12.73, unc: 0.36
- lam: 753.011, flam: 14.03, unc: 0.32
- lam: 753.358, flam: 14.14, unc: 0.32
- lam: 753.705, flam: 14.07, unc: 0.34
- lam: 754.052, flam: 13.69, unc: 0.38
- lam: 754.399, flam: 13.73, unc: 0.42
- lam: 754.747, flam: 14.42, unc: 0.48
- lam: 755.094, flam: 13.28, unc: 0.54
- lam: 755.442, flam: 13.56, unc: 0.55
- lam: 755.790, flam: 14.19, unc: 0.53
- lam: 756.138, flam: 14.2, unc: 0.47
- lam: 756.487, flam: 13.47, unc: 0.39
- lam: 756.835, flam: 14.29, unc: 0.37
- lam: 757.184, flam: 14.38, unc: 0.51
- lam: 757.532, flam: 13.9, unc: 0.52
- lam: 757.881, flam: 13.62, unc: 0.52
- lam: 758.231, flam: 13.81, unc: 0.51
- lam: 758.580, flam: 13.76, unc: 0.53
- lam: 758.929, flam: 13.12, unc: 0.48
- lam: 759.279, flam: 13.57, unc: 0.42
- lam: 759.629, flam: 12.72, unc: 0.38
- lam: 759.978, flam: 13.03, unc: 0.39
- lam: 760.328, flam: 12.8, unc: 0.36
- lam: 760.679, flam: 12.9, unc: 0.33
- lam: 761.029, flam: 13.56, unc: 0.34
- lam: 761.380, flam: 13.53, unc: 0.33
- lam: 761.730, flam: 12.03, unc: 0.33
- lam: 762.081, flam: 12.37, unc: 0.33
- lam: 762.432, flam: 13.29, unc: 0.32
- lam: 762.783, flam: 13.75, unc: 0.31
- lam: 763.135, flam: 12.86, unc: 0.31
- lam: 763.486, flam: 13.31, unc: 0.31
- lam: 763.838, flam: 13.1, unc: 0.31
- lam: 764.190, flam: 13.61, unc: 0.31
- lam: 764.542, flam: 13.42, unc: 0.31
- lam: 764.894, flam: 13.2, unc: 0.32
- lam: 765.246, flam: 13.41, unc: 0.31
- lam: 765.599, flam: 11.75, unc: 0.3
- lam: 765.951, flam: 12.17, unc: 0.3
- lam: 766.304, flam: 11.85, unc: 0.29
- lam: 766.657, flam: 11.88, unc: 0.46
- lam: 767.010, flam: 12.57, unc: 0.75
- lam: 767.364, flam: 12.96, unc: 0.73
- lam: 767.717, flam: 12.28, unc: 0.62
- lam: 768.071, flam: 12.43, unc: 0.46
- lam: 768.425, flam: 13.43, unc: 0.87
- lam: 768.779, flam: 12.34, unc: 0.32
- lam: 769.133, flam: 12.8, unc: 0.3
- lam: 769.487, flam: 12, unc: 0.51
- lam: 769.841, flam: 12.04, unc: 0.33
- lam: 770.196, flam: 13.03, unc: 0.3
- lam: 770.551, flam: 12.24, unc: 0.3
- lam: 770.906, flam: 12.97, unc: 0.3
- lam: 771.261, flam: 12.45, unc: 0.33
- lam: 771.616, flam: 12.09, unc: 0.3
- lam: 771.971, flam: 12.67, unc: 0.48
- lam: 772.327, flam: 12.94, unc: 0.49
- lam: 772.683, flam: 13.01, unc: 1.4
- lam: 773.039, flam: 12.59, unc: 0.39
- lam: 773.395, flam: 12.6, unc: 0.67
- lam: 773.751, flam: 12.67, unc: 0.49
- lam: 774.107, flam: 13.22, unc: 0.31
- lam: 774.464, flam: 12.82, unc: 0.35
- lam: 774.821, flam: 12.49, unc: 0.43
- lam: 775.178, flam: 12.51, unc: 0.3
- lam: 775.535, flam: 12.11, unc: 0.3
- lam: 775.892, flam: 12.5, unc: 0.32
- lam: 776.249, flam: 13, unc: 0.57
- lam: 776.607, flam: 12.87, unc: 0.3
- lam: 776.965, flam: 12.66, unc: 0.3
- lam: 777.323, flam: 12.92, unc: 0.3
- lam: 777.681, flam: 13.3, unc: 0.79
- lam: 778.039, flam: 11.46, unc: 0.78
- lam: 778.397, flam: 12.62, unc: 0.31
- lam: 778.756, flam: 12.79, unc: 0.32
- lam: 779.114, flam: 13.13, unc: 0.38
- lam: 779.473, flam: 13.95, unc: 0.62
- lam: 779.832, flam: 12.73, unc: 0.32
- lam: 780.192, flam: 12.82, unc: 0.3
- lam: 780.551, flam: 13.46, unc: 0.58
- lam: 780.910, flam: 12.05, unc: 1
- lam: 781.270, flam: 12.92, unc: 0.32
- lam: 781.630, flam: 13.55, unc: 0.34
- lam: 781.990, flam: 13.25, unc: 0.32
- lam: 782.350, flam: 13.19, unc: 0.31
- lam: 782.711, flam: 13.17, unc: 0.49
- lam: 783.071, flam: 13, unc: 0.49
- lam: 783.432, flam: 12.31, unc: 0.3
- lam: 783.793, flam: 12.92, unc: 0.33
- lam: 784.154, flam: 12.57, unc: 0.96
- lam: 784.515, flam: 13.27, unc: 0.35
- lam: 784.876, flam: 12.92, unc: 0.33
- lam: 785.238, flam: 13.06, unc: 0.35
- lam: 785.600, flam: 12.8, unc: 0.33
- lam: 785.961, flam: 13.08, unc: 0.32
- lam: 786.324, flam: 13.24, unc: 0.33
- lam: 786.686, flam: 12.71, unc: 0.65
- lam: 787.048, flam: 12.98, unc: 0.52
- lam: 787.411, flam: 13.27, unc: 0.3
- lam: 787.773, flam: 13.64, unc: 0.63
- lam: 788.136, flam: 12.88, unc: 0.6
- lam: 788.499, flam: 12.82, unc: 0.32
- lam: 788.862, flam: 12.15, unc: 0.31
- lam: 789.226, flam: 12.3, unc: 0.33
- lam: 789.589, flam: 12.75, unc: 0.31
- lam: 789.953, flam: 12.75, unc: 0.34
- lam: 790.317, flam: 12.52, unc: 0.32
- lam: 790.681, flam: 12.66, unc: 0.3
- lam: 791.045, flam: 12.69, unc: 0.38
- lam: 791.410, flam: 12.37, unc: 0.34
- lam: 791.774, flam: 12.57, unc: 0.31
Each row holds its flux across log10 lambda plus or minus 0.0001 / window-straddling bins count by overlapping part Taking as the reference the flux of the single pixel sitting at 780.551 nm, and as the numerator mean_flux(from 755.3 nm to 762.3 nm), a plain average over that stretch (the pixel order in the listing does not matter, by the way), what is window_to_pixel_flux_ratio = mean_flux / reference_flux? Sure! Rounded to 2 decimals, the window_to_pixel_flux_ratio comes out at 1.00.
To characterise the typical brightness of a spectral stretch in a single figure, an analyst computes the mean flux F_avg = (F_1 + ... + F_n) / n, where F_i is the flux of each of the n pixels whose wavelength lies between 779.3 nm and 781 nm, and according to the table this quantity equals 13.0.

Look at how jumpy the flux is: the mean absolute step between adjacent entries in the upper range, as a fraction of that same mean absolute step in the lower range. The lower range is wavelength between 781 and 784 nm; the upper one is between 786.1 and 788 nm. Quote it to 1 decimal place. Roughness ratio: 1.0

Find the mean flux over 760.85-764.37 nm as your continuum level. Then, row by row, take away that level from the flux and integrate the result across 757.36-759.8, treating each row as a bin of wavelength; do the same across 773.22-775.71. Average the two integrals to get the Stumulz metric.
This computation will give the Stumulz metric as -0.2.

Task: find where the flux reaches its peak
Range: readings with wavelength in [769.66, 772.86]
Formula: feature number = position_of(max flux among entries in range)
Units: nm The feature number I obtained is 770.196 nm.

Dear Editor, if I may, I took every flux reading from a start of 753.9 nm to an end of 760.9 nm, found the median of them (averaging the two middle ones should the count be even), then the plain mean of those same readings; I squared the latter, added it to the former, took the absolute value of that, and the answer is 199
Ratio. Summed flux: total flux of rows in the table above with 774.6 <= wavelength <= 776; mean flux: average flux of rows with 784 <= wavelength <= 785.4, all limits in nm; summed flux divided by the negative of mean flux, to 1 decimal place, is -3.8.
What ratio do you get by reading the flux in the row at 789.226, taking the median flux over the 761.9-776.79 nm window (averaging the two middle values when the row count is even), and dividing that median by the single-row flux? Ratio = 1.03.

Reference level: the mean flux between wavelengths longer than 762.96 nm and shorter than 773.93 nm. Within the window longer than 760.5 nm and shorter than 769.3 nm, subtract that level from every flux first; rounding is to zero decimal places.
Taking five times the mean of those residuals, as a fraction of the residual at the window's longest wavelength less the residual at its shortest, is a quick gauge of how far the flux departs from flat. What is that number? -8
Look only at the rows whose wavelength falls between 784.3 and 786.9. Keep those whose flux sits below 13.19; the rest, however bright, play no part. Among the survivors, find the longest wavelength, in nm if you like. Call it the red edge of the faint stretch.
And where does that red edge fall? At 786.686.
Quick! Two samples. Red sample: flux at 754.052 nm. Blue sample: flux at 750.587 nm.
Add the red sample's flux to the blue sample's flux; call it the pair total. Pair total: 27.7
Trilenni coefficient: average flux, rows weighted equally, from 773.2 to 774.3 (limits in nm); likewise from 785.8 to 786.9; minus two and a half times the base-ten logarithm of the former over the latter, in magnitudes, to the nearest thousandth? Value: 0.015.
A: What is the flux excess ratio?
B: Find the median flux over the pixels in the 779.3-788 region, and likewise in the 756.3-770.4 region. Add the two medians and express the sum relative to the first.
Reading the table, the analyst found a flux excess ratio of 2.00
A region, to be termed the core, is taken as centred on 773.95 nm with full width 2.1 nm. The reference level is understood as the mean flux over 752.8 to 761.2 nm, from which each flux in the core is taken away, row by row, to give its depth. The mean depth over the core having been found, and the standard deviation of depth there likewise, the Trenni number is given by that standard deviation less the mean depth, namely -0.7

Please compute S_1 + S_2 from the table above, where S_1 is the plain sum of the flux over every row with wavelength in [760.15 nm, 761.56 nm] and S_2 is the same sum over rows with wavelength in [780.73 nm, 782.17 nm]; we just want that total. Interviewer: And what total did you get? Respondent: 105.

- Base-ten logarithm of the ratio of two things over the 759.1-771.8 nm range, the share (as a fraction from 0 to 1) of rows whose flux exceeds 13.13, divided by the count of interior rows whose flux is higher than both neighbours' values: -1.6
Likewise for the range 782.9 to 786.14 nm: -1.4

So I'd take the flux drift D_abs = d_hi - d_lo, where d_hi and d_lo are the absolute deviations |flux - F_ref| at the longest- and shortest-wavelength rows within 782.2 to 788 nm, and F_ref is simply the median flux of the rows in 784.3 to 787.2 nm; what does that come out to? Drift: 0.45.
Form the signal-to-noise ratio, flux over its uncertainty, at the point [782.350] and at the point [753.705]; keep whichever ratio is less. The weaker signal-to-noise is 41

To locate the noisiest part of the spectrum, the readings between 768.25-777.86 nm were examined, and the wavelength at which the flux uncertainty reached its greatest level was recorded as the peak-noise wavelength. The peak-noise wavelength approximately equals 772.683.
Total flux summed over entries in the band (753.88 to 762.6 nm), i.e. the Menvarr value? 337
